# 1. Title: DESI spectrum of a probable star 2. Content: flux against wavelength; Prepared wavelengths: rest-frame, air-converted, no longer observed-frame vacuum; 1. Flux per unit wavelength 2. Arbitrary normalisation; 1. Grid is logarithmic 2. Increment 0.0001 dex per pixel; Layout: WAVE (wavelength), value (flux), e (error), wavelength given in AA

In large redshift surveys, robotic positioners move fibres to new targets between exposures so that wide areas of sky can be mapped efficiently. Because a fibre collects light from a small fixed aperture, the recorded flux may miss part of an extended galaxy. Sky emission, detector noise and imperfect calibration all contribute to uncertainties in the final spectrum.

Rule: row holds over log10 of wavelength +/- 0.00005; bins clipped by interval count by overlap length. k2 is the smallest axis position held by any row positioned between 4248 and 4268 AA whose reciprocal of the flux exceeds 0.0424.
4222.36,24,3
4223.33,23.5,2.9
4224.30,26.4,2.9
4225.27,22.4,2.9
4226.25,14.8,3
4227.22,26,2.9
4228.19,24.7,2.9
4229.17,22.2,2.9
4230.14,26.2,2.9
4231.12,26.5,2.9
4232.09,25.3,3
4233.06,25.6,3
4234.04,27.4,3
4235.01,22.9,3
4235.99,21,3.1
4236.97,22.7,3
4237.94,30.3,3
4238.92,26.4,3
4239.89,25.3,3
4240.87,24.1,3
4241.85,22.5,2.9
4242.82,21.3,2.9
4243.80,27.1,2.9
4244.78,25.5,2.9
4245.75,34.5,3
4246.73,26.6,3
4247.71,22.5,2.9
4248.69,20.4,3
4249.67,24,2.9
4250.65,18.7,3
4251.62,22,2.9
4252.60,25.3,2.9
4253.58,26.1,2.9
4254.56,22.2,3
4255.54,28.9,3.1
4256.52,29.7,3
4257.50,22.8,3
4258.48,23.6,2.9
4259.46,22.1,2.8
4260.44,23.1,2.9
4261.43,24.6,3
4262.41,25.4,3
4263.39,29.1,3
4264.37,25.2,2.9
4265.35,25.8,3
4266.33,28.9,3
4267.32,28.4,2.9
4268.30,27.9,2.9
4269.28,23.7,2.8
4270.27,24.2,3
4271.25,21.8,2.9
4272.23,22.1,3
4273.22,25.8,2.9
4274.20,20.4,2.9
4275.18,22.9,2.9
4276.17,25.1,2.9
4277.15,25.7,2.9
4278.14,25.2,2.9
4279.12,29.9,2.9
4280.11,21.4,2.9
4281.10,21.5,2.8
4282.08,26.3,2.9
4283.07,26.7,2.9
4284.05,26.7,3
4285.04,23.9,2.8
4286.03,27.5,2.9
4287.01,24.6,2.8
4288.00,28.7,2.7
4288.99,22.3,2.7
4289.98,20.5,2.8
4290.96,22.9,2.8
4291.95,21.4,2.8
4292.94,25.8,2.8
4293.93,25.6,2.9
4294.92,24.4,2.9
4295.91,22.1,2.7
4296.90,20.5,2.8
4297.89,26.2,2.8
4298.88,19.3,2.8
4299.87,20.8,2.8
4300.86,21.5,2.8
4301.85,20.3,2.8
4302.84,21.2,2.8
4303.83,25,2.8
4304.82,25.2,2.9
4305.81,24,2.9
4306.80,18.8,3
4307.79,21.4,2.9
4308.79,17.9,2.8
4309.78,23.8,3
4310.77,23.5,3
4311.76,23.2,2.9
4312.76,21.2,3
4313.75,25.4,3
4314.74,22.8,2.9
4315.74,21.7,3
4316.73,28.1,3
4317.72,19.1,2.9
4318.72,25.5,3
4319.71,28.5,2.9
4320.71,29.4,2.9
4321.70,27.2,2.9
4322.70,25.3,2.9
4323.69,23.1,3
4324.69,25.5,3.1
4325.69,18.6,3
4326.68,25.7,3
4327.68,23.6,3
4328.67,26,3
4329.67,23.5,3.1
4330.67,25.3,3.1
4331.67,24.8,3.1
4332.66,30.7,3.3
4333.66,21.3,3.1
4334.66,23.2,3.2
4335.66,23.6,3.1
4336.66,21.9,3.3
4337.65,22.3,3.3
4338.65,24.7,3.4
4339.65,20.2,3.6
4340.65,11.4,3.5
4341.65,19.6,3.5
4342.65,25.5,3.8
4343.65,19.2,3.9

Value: 4248.69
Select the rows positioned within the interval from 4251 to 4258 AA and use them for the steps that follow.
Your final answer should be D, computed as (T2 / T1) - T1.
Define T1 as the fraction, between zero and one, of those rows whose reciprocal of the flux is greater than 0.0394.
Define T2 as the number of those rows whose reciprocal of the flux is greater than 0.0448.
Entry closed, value 3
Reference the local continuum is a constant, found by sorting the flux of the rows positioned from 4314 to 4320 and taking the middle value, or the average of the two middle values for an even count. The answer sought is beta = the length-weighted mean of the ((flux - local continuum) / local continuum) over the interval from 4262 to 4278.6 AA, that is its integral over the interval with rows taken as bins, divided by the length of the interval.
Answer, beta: 0.041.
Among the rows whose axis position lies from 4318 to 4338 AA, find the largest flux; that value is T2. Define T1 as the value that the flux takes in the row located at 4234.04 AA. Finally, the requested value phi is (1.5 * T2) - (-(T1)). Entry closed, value 73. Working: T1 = 27.4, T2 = 30.7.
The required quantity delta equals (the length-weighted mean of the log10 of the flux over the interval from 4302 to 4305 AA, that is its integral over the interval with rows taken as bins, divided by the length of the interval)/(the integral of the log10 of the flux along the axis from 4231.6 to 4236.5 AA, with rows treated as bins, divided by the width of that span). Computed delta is 0.99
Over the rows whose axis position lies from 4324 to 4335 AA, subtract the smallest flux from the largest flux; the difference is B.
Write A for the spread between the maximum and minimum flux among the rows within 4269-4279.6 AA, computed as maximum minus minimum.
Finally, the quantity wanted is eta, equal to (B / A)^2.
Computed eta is 1.6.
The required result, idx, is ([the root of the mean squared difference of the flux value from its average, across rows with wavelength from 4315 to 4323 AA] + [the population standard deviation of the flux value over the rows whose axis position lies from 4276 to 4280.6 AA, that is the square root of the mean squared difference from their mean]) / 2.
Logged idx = 3.0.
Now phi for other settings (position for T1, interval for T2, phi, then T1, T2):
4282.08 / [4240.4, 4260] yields 78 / 26.3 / 34.5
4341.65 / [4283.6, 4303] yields 63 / 19.6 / 28.7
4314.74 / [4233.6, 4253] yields 75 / 22.8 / 34.5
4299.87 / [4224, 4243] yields 66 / 20.8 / 30.3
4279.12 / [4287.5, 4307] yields 73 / 29.9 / 28.7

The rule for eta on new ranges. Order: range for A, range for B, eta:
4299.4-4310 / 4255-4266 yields 1.1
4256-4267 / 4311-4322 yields 1.8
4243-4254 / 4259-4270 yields 0.2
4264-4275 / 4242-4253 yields 3.5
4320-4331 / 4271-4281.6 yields 0.8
